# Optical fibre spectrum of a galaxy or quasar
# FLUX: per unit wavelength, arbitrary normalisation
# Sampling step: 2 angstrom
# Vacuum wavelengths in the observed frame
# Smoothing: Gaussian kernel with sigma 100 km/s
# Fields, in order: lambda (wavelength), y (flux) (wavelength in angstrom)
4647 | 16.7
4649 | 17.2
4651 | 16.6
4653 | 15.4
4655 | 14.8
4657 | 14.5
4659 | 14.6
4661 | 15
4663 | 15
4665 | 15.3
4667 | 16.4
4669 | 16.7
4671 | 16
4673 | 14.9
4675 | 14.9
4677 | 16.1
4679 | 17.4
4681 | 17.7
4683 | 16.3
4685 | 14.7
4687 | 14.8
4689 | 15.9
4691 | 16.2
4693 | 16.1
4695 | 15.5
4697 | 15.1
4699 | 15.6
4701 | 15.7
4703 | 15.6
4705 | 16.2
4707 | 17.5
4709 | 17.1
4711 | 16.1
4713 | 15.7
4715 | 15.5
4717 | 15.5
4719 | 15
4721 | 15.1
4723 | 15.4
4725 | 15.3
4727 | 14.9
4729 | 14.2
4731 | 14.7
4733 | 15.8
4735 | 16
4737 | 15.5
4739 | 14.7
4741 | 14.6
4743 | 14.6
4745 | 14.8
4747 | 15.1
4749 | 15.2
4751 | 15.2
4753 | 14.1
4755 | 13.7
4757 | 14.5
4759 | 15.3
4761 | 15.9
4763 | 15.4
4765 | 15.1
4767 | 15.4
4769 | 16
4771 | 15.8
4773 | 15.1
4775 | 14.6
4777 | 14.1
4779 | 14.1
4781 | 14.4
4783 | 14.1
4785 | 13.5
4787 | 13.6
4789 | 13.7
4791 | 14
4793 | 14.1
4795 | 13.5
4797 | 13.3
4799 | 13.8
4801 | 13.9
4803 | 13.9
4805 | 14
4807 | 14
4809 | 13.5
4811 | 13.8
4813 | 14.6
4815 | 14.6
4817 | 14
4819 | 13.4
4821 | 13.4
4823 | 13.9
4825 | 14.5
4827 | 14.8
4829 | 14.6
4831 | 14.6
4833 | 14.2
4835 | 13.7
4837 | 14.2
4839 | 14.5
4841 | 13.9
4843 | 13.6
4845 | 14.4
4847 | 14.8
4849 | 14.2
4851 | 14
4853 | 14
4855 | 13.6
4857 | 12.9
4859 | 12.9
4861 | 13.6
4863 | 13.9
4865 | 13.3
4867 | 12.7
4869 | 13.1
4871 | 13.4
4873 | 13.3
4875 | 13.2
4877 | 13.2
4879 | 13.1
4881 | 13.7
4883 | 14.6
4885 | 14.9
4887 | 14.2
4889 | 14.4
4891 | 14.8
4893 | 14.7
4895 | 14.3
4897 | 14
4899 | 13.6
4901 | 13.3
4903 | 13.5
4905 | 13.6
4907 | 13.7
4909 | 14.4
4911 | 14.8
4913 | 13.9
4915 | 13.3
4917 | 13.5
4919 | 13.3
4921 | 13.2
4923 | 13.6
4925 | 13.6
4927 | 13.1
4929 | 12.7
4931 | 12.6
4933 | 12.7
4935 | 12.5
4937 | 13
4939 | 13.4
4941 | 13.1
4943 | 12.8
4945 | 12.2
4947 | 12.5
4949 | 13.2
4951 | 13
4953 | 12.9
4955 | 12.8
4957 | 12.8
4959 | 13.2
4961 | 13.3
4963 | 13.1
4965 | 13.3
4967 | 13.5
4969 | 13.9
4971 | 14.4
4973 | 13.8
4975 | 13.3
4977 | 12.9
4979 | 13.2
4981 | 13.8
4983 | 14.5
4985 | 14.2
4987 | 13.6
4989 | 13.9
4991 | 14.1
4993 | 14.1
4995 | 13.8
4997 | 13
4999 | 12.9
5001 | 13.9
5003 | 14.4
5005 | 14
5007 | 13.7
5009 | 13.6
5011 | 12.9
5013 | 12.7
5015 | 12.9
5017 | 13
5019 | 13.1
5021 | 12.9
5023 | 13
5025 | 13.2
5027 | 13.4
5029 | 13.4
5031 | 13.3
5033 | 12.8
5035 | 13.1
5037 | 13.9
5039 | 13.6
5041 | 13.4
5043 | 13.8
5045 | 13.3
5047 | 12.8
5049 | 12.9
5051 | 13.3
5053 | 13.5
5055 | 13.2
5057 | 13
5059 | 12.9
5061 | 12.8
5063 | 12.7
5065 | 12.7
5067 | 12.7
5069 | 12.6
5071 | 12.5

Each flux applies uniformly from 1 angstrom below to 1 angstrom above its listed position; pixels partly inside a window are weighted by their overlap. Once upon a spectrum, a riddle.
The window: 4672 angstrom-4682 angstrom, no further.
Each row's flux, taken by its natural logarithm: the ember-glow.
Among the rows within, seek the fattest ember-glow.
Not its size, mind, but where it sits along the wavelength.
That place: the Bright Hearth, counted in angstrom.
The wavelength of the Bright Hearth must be 4681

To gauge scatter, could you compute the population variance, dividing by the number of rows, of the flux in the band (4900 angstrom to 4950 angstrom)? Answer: 0.338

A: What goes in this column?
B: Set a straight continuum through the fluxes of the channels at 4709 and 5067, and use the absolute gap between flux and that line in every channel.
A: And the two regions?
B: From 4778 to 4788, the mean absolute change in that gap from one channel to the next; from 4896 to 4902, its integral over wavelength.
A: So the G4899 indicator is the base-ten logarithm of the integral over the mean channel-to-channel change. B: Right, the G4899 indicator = 1.32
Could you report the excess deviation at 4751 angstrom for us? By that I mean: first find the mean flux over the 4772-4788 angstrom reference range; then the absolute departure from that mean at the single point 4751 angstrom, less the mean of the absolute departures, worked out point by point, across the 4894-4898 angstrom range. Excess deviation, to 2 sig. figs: 0.86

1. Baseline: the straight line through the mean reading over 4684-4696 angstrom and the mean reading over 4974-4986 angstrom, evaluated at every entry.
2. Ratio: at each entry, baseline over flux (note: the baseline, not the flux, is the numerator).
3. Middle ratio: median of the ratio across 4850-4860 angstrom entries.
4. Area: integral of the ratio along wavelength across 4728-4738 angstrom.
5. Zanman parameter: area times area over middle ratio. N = 95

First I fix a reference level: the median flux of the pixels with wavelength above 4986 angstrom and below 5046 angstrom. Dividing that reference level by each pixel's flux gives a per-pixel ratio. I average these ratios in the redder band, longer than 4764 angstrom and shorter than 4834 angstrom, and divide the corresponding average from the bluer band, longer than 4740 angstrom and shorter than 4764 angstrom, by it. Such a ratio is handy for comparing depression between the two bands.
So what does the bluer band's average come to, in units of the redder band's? 0.96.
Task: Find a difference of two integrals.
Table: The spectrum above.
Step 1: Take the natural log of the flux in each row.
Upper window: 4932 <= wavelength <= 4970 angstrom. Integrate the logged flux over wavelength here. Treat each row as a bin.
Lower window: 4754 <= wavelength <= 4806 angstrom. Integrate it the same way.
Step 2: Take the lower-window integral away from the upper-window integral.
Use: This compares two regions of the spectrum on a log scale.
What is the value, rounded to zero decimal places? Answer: -41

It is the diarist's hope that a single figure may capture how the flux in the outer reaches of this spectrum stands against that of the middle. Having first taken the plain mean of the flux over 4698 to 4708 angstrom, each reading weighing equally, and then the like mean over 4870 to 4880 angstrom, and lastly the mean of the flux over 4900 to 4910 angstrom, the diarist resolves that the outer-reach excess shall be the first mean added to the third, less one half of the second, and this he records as 23.2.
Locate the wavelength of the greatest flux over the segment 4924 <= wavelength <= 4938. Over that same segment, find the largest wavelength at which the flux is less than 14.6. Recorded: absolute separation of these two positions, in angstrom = 12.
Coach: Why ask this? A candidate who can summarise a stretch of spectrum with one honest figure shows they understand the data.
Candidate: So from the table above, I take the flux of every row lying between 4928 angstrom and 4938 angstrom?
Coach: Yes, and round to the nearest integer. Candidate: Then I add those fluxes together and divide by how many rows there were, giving 13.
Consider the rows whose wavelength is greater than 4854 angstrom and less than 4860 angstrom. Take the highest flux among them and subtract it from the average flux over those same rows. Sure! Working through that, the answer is -0.47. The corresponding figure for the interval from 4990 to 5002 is -0.47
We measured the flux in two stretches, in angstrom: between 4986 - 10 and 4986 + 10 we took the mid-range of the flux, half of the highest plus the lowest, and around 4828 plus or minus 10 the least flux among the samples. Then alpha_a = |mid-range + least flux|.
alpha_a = 27.1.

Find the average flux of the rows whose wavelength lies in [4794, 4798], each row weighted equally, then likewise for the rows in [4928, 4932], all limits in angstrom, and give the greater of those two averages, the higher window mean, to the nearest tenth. 13.4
